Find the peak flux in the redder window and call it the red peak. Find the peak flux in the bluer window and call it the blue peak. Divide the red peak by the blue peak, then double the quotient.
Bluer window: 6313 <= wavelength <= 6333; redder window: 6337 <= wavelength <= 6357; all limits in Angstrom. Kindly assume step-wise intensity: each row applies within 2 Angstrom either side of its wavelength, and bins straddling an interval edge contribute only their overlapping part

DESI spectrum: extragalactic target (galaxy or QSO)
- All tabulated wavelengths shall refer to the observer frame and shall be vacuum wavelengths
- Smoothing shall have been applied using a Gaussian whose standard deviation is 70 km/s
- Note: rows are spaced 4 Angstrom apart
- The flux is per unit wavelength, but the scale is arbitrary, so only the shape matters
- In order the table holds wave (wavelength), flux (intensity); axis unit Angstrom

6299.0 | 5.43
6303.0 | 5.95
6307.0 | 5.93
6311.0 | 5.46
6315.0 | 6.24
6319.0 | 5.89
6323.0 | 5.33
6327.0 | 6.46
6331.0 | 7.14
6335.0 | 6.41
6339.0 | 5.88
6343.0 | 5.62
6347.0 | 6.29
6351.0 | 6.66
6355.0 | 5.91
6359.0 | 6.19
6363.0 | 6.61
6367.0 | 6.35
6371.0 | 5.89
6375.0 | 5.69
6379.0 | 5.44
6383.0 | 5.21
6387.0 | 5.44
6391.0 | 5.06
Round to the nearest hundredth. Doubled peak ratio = 1.87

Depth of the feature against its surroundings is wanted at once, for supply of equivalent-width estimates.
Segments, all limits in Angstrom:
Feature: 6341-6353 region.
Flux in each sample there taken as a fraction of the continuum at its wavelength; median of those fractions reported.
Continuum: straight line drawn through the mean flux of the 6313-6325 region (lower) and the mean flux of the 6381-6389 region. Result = 1.121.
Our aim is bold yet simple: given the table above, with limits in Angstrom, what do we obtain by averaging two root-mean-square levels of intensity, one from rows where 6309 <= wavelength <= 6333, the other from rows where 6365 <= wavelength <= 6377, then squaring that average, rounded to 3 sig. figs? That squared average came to 36.6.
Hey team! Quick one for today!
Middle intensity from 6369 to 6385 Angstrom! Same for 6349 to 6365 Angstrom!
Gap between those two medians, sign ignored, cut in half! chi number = 0.42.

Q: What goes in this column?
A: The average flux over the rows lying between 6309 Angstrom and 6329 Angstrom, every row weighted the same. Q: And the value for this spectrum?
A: 5.88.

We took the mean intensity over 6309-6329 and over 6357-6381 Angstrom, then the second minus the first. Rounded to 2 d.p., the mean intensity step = 0.15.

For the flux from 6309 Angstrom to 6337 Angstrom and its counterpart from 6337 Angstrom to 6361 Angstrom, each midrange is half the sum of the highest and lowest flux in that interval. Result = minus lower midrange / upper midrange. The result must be -1.02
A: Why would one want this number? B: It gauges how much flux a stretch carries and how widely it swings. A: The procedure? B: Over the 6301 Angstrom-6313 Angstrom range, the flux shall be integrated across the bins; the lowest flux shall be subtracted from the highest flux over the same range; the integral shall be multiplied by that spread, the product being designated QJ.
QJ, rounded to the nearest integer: 34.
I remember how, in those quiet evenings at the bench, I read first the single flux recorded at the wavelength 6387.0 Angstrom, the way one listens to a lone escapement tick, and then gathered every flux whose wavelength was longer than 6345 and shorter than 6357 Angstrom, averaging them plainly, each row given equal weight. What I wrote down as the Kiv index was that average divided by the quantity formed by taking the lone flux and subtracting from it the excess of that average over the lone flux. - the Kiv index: 1.37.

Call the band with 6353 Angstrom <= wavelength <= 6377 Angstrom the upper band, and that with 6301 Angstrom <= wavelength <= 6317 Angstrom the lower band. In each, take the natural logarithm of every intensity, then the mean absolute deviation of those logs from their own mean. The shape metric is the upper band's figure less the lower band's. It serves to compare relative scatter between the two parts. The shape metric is 0.01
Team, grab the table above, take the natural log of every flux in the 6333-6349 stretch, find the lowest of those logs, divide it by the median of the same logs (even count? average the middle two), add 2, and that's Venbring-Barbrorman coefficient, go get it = 2.956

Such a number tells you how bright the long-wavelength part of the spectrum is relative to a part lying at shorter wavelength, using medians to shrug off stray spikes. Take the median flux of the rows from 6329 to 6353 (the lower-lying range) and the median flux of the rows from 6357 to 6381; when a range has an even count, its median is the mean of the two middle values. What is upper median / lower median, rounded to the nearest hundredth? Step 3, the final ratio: 0.95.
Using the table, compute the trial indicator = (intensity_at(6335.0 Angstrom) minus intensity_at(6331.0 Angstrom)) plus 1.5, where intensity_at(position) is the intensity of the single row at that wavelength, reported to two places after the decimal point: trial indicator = 0.77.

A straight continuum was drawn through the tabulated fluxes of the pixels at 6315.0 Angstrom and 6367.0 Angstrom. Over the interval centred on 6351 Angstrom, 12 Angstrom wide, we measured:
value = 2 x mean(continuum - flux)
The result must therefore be 0.06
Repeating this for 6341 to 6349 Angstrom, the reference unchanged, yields 0.70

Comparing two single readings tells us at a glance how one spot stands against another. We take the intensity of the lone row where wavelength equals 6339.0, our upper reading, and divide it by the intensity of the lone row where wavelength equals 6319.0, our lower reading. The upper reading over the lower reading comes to 1.00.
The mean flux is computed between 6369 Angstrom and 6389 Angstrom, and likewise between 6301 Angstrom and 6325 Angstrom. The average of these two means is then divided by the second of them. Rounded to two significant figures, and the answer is 0.98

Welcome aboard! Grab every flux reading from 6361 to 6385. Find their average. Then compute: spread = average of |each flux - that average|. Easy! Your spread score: 0.42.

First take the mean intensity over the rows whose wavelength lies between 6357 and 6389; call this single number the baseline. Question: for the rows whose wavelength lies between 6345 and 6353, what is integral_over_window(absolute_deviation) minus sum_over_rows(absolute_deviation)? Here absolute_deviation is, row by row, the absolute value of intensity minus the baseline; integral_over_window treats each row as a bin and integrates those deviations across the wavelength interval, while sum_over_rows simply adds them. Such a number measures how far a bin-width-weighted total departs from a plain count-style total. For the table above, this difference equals 3.7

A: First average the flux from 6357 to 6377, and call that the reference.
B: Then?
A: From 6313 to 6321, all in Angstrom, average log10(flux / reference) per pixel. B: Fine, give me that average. -0.006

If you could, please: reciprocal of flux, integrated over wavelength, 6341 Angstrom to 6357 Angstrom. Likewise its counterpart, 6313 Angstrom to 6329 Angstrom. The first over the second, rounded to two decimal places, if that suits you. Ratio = 0.98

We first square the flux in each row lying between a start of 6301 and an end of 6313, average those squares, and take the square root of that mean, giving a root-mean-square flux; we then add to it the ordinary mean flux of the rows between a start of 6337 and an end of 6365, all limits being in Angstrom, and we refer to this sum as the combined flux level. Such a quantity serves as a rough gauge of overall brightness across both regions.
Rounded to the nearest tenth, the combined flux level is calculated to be 12.0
